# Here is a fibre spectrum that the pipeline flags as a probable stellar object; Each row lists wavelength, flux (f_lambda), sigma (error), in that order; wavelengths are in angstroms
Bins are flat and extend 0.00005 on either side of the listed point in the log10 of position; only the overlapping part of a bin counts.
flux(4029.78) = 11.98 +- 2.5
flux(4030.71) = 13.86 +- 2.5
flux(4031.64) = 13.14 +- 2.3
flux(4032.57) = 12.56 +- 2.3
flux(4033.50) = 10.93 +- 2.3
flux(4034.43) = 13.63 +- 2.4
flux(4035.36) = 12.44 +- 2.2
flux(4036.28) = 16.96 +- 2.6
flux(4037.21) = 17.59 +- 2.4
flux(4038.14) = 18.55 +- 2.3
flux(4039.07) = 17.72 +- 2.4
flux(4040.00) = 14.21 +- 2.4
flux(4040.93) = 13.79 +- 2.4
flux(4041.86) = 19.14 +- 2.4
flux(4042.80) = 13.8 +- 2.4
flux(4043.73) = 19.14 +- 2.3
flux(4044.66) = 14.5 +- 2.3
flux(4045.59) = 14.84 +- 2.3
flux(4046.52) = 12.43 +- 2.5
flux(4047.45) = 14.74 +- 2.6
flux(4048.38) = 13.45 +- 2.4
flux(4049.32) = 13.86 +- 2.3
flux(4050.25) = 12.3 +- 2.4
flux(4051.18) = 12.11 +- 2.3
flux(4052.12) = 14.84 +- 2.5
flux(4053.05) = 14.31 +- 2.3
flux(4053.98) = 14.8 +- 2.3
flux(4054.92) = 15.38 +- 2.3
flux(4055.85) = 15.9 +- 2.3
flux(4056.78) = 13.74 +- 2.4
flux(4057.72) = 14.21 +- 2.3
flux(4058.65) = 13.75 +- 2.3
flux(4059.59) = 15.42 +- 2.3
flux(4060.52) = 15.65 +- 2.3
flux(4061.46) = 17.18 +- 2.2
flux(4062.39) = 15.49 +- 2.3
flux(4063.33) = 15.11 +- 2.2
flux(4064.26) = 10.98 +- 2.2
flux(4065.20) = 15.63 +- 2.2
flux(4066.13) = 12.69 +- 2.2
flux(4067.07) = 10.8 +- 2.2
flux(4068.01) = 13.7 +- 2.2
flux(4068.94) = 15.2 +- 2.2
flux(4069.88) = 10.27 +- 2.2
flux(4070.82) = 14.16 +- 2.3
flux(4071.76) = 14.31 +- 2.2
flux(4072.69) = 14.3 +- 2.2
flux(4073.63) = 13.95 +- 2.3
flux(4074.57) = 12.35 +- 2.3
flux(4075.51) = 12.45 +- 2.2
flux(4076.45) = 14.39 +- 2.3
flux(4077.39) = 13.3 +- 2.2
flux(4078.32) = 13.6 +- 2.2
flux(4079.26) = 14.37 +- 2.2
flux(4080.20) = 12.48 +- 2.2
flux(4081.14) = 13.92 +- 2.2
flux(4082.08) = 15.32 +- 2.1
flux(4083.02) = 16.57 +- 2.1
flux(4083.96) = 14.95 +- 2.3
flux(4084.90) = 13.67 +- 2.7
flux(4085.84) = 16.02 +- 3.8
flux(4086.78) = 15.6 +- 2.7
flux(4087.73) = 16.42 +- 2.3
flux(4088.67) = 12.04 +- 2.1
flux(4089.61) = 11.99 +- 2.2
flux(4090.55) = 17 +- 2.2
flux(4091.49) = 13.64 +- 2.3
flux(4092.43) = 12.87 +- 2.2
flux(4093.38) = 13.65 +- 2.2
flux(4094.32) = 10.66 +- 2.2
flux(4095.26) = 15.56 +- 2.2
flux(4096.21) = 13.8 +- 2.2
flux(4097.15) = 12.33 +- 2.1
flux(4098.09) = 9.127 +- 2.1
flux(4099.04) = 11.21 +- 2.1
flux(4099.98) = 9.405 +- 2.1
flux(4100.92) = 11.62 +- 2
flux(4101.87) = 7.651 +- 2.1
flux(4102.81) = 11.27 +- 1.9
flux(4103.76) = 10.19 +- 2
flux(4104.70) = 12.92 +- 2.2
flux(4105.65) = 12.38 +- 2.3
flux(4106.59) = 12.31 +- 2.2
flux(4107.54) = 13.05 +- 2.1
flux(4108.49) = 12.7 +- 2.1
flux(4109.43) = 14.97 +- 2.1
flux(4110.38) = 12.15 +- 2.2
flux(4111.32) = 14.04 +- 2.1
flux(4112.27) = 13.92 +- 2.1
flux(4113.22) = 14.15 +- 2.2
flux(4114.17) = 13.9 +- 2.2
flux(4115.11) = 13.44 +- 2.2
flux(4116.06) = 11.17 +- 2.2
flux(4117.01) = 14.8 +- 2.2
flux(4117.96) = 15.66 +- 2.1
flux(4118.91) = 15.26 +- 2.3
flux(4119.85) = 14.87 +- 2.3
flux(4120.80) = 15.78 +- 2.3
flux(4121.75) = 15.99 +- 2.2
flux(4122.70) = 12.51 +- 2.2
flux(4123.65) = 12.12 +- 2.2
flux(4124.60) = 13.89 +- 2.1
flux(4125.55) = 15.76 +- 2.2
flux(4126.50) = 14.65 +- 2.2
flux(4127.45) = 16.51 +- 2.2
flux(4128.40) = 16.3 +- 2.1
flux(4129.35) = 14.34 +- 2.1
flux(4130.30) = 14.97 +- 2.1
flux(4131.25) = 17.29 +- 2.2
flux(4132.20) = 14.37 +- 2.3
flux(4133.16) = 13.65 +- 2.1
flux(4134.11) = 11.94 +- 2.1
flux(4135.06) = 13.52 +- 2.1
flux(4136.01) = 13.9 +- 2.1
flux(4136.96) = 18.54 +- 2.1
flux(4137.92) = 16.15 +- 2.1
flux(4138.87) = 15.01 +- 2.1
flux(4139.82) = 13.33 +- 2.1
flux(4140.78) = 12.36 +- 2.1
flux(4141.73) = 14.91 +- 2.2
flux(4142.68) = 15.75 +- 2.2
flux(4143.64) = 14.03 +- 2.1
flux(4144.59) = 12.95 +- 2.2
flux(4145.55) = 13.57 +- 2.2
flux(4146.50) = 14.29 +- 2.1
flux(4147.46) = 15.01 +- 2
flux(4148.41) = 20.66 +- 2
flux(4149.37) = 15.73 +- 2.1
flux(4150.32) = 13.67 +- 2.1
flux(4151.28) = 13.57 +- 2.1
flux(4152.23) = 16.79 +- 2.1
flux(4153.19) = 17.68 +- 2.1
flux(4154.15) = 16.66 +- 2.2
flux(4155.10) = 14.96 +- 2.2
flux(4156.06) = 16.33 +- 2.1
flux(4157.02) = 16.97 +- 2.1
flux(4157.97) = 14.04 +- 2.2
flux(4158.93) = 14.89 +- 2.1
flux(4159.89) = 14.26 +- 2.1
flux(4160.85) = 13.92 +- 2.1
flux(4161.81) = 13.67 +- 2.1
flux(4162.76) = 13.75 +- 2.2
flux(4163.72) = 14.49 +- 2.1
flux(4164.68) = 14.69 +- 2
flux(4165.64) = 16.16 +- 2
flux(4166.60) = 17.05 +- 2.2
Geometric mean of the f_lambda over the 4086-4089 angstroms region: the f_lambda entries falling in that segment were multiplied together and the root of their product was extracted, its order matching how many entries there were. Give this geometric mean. 14.6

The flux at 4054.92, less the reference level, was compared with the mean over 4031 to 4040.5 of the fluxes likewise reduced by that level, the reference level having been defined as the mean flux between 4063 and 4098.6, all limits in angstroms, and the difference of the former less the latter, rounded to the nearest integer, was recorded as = 1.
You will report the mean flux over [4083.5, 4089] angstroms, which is 14.8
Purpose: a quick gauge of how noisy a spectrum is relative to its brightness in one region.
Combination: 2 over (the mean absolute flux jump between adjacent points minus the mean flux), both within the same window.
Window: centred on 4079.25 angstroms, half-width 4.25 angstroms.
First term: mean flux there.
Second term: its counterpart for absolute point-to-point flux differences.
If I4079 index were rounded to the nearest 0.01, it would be -0.16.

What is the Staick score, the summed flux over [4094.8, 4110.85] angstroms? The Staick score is 203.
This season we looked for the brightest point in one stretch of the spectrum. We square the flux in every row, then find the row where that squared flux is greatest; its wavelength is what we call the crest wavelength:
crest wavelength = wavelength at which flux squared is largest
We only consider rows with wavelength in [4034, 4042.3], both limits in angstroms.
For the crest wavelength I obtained 4041.86 angstroms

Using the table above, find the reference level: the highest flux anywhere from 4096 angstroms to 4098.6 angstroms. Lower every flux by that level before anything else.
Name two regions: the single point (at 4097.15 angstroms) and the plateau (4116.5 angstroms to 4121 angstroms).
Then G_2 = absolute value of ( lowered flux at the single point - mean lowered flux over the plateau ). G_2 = 2.9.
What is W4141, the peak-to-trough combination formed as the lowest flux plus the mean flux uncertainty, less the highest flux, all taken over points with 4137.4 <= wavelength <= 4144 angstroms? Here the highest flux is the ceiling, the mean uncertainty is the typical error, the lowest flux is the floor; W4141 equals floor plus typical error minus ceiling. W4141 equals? -1.7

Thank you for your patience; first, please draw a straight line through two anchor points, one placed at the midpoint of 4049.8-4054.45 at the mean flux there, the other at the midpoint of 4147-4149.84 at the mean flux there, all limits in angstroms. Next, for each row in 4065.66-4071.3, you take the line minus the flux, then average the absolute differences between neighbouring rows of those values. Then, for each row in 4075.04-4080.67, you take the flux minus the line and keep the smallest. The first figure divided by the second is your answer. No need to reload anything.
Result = -1.37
